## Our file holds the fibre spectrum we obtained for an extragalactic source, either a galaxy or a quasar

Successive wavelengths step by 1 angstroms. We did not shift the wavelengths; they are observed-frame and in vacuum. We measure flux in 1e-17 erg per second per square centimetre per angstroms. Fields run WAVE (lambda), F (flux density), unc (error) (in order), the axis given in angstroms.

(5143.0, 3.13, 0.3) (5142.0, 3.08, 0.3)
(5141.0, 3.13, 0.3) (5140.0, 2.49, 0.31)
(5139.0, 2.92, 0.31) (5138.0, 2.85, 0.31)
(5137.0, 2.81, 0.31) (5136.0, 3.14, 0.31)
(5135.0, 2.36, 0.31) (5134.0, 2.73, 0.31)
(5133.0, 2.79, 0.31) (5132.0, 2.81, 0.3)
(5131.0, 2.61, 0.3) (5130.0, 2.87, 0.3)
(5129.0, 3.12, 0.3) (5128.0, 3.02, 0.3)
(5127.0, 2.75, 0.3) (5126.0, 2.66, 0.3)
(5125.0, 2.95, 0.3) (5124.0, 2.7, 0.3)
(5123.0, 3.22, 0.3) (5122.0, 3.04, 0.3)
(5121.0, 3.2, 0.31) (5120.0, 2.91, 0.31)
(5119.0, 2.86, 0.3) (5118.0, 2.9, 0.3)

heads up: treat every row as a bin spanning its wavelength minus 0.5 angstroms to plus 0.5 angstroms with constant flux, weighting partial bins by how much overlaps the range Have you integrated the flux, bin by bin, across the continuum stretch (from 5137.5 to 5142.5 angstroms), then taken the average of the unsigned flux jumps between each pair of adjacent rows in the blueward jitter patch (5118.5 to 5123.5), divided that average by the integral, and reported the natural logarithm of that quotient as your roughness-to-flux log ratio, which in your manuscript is -4.4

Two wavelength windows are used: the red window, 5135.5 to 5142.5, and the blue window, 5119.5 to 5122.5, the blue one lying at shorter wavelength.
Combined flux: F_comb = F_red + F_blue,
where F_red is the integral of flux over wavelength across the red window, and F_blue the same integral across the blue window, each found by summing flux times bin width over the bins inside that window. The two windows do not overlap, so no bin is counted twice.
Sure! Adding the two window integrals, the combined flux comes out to 29.6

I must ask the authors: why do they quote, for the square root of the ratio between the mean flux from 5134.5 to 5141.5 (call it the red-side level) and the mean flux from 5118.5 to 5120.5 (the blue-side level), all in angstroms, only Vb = 0.99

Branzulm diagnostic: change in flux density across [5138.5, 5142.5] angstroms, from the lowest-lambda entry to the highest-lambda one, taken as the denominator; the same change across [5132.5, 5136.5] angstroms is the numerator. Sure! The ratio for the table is 2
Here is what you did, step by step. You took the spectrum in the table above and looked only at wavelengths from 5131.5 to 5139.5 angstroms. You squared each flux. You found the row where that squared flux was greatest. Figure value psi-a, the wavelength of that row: 5136.0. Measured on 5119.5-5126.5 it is 5123.0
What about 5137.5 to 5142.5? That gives 5141.0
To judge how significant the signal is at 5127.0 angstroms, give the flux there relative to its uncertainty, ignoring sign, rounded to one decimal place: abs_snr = 9.2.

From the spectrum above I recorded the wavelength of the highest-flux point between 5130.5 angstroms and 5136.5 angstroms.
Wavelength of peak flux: 5136.0 angstroms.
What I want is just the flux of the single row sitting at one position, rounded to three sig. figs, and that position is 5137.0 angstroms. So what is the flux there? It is 2.81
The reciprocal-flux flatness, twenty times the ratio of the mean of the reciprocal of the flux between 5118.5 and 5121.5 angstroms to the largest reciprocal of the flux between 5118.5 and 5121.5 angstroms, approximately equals 19.18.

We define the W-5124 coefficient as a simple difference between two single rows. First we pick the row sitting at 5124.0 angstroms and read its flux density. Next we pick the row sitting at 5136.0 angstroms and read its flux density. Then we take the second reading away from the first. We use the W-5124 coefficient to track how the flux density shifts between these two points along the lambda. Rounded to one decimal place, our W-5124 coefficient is -0.4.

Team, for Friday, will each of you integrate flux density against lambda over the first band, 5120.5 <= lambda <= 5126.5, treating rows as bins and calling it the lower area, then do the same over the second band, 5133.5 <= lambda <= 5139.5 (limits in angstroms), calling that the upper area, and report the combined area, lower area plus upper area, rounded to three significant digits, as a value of 34.6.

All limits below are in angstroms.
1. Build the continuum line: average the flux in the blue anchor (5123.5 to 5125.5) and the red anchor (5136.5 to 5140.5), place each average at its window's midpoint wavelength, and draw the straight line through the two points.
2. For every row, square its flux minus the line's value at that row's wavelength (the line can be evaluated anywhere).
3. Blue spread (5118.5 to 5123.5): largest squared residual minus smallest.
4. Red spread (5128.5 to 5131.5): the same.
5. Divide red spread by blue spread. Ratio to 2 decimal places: 0.62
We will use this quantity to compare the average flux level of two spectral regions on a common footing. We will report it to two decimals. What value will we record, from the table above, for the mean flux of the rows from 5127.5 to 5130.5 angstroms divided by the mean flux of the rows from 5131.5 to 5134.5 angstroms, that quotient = 1.08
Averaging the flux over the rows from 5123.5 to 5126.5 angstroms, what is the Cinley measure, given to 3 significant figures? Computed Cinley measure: 2.77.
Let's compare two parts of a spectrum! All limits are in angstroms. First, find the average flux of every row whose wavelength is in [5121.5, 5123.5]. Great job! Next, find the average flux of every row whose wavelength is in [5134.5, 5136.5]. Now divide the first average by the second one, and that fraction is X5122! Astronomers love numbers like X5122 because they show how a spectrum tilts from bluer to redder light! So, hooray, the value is 1.14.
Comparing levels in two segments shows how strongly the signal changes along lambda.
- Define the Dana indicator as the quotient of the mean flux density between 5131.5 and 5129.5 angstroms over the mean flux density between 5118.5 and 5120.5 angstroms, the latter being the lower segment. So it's 0.950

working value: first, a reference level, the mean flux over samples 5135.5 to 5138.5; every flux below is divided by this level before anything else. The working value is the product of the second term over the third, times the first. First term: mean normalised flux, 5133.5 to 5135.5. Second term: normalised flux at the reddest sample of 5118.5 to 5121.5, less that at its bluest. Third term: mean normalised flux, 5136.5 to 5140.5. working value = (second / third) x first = 0.11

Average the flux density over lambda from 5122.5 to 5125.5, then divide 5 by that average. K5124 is 1.691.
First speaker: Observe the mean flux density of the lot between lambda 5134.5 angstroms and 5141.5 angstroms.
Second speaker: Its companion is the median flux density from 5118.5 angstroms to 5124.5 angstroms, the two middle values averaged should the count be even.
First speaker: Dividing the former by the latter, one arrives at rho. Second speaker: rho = 0.95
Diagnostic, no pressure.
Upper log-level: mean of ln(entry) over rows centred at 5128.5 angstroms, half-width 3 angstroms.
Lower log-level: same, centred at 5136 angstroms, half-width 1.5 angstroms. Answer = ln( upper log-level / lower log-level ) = 0.028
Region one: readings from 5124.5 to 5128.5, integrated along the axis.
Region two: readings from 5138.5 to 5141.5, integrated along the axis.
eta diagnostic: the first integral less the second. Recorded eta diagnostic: 3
